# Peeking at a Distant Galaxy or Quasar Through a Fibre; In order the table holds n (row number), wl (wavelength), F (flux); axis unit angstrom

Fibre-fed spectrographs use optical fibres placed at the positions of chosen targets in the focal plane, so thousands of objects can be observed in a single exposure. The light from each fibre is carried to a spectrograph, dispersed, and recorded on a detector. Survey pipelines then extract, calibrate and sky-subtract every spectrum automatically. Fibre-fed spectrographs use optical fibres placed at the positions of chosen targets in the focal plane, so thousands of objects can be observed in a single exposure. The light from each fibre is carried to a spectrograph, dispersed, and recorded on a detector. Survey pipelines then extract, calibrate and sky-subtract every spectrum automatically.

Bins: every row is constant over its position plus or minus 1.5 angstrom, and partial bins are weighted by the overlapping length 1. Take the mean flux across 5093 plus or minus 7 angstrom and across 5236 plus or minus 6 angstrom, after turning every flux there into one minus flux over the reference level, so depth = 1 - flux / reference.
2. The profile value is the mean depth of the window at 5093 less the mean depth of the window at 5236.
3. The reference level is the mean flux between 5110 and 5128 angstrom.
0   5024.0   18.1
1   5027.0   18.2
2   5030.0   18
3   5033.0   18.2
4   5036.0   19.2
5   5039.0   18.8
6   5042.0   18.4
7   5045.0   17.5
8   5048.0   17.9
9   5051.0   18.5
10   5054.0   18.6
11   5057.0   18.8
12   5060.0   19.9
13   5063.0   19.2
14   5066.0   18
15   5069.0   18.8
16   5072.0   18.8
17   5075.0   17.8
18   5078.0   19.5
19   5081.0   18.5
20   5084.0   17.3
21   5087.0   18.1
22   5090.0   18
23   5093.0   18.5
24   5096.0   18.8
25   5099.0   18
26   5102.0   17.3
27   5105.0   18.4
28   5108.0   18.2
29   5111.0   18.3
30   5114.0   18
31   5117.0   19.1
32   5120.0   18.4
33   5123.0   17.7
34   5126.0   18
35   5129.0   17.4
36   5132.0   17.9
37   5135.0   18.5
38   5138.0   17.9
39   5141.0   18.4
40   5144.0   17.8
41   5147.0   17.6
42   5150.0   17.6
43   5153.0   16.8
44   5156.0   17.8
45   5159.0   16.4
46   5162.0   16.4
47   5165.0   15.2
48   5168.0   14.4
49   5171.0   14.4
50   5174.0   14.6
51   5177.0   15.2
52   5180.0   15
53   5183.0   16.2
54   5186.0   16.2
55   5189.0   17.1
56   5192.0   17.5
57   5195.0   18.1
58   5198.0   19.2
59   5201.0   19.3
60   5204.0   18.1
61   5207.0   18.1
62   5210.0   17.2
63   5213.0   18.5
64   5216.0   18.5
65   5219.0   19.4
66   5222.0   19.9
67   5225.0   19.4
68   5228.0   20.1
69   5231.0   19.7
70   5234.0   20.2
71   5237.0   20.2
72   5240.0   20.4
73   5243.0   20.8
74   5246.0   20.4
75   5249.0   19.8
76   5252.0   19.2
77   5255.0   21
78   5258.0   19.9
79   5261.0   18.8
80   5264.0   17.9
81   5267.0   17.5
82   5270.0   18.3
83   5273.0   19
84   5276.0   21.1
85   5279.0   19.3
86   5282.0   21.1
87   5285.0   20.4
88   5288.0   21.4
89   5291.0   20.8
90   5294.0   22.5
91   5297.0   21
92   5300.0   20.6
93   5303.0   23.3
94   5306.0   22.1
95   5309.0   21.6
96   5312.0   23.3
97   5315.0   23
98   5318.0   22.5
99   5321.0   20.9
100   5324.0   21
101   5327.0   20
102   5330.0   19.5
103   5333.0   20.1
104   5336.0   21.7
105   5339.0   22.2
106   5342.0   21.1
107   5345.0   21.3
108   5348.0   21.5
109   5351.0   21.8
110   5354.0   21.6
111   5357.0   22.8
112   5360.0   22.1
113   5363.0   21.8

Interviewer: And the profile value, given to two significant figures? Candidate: 0.10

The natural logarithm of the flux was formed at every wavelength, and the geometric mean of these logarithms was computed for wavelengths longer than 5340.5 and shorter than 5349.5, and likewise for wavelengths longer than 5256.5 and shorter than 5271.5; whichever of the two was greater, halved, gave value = 1.53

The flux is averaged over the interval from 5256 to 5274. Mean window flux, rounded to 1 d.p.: 18.6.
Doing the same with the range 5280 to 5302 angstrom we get 21.1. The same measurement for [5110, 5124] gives 18.3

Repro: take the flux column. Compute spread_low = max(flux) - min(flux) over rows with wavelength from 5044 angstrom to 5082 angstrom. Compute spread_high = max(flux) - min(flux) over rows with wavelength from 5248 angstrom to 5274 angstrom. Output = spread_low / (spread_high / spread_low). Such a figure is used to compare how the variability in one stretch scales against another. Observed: 1.65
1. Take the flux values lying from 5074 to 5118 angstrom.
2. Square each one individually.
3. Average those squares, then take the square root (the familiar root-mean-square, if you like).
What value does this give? 18.3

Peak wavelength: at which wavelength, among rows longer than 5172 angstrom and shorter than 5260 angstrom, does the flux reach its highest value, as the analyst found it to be 5255.0 angstrom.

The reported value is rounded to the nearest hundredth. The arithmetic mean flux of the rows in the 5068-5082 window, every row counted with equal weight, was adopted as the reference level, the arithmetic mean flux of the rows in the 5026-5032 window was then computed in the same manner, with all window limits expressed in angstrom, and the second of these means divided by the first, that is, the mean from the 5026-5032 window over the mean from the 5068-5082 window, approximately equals 0.97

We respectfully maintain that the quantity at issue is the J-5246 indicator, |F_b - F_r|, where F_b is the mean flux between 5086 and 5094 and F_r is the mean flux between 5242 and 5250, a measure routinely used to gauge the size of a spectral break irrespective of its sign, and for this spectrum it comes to 2.1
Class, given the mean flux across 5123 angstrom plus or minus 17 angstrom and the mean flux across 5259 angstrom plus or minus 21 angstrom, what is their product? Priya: 354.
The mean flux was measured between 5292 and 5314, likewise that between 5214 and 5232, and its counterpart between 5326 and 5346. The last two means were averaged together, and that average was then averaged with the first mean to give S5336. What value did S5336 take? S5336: 21.1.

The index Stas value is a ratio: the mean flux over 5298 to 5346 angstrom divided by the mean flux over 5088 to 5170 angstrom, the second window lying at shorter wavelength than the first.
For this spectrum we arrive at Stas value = 1.22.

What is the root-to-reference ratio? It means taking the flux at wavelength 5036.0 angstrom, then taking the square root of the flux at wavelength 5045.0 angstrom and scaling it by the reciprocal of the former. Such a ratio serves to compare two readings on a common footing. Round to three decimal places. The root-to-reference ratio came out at 0.218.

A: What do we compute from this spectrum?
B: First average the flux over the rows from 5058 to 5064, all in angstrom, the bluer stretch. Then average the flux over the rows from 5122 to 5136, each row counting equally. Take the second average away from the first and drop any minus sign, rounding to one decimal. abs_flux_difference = 1.6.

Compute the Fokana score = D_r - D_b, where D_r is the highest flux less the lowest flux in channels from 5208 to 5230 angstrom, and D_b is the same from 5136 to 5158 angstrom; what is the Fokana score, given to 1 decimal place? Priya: 1.3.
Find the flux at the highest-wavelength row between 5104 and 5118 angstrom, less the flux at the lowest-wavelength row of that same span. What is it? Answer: 0.7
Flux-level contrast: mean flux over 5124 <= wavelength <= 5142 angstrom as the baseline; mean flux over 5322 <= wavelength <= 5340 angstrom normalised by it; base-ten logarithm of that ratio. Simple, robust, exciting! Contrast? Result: 0.061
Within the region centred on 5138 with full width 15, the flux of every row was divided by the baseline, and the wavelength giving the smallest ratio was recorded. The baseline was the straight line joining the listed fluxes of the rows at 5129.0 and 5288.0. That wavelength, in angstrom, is 5144.0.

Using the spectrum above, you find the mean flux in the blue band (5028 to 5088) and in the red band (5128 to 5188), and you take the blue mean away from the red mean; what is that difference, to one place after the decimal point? -1.9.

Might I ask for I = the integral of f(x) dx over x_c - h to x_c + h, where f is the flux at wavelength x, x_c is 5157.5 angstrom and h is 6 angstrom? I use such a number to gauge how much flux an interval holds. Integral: 202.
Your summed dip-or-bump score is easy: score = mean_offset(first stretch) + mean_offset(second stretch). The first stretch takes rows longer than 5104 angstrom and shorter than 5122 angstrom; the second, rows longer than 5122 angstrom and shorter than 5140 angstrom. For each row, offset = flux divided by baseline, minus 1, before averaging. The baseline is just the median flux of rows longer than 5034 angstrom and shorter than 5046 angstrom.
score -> -0.048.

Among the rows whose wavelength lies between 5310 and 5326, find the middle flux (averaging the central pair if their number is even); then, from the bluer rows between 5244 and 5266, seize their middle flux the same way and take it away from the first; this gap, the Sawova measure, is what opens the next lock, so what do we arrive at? 2.7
